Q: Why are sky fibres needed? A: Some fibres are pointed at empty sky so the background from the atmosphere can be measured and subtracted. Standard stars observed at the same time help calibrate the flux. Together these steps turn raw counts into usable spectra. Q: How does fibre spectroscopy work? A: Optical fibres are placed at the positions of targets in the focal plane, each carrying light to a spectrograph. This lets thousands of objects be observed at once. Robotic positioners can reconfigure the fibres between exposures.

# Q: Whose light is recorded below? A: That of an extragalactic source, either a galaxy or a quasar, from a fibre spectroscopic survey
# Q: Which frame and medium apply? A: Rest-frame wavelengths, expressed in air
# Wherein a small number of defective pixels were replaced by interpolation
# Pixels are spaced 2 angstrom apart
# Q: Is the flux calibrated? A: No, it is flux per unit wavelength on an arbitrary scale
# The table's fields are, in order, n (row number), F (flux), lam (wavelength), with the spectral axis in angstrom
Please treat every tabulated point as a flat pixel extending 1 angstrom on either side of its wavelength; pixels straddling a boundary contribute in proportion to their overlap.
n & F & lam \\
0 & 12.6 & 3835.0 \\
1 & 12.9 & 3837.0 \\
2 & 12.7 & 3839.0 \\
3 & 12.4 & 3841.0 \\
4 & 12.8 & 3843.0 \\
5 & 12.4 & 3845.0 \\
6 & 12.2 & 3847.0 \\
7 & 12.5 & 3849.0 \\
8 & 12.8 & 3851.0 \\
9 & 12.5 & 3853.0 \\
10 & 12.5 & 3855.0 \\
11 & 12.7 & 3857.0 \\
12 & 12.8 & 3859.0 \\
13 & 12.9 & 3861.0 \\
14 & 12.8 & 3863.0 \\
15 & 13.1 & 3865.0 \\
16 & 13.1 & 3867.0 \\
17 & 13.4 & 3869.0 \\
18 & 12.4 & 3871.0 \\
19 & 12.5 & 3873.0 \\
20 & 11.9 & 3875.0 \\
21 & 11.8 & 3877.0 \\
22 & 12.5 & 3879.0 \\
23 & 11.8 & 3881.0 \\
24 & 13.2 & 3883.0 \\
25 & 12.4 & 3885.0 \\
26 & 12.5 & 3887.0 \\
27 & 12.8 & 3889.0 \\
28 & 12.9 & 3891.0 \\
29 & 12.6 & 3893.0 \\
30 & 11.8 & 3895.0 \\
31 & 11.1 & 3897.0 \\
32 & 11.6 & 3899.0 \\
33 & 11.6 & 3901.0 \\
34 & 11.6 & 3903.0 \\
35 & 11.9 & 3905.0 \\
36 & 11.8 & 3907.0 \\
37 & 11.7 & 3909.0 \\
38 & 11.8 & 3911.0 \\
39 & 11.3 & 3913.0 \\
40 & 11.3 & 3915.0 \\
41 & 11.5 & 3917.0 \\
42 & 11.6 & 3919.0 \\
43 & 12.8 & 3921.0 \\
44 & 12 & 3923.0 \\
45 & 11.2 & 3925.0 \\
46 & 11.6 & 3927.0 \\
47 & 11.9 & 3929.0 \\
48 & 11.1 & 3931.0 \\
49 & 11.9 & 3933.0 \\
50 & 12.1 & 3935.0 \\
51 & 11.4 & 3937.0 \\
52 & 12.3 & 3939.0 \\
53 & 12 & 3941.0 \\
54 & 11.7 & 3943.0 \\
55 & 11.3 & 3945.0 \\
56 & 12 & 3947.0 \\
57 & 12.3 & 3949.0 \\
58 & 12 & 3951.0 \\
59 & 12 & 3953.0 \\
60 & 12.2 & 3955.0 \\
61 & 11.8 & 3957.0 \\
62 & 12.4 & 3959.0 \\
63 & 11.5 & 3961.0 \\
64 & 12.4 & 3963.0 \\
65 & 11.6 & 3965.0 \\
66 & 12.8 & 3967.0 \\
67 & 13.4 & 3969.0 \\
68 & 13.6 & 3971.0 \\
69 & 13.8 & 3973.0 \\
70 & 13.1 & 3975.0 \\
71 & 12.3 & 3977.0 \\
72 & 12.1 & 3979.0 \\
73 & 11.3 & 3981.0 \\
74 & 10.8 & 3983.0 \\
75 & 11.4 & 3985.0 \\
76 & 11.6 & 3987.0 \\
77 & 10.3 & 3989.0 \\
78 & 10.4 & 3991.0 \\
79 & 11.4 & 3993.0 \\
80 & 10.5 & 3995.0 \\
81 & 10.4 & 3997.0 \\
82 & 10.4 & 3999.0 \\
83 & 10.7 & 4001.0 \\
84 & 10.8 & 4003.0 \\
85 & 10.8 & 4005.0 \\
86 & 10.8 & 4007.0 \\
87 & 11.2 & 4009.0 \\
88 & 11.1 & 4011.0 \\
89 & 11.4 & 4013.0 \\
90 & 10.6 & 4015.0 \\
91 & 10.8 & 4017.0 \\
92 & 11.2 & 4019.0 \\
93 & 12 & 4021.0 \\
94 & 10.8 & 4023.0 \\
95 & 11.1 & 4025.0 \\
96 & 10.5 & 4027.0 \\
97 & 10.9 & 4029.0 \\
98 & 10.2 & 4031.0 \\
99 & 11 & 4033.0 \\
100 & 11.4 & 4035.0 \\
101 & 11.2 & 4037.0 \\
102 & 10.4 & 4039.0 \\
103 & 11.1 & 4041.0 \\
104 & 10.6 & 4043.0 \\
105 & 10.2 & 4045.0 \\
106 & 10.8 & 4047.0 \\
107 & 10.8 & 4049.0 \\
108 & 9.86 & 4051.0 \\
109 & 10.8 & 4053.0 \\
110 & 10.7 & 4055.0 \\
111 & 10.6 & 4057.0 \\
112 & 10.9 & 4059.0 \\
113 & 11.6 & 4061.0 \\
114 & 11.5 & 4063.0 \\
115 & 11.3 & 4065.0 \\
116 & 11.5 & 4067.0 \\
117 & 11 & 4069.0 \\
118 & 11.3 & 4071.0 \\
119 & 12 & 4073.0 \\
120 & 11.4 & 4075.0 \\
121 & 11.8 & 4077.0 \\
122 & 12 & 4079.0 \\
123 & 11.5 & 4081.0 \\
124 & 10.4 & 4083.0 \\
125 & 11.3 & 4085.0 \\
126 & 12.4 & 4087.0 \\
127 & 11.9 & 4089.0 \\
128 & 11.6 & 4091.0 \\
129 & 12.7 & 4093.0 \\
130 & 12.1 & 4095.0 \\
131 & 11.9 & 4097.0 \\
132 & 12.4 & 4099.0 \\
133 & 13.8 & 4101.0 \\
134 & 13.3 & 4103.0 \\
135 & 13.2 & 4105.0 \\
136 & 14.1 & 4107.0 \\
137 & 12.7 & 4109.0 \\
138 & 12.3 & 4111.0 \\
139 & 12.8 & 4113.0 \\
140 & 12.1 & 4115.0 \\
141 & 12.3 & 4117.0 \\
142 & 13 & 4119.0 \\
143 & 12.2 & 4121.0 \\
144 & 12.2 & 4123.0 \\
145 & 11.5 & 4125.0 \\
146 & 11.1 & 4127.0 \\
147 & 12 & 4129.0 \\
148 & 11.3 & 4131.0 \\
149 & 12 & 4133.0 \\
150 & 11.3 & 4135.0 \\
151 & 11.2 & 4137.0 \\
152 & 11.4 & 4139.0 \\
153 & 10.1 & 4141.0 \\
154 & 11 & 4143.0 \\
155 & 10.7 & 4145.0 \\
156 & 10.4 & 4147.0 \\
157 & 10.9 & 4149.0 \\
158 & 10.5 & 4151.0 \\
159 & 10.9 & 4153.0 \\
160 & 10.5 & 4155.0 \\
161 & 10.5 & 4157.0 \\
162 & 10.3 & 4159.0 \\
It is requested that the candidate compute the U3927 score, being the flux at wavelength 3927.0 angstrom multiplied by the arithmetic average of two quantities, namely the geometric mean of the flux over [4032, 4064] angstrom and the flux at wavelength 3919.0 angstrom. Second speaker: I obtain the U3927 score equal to 130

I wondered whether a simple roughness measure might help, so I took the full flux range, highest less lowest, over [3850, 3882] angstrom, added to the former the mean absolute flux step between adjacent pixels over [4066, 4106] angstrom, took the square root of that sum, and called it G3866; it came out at 1.49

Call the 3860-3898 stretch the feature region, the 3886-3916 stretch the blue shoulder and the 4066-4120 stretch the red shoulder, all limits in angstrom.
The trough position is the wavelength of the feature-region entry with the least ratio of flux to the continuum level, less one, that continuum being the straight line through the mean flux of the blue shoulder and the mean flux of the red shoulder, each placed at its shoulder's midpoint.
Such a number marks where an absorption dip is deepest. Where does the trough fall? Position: 3897.0 angstrom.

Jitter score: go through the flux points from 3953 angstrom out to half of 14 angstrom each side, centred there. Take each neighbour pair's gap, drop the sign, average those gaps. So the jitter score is 0.30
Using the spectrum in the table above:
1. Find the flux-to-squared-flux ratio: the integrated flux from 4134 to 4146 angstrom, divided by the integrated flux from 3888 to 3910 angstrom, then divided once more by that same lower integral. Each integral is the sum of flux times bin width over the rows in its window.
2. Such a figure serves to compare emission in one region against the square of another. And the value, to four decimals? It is 0.0019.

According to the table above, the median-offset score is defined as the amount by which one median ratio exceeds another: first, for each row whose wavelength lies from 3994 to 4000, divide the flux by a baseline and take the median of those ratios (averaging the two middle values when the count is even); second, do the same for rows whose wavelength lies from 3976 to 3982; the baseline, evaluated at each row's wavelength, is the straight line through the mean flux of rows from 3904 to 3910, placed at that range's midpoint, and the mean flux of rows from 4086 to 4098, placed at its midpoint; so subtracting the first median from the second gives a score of 0.14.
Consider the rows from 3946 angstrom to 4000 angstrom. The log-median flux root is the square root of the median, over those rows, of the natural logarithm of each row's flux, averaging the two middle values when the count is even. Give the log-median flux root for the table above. 1.576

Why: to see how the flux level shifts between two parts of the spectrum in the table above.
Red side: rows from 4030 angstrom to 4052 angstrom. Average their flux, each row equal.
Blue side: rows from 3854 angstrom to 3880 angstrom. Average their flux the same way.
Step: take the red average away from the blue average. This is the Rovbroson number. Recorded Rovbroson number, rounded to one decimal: 2.0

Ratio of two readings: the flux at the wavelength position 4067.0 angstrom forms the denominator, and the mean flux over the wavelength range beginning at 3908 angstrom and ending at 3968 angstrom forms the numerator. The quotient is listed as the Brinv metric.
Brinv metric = 1.03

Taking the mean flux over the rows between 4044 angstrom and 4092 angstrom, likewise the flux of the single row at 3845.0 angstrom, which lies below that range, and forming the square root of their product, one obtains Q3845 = 11.8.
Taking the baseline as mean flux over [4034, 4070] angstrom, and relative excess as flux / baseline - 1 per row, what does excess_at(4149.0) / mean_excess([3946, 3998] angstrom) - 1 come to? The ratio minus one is -1.00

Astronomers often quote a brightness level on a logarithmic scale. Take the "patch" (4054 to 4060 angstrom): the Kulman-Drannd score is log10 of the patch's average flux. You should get 1.031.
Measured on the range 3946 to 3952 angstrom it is 1.083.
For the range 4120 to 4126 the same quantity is 1.078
